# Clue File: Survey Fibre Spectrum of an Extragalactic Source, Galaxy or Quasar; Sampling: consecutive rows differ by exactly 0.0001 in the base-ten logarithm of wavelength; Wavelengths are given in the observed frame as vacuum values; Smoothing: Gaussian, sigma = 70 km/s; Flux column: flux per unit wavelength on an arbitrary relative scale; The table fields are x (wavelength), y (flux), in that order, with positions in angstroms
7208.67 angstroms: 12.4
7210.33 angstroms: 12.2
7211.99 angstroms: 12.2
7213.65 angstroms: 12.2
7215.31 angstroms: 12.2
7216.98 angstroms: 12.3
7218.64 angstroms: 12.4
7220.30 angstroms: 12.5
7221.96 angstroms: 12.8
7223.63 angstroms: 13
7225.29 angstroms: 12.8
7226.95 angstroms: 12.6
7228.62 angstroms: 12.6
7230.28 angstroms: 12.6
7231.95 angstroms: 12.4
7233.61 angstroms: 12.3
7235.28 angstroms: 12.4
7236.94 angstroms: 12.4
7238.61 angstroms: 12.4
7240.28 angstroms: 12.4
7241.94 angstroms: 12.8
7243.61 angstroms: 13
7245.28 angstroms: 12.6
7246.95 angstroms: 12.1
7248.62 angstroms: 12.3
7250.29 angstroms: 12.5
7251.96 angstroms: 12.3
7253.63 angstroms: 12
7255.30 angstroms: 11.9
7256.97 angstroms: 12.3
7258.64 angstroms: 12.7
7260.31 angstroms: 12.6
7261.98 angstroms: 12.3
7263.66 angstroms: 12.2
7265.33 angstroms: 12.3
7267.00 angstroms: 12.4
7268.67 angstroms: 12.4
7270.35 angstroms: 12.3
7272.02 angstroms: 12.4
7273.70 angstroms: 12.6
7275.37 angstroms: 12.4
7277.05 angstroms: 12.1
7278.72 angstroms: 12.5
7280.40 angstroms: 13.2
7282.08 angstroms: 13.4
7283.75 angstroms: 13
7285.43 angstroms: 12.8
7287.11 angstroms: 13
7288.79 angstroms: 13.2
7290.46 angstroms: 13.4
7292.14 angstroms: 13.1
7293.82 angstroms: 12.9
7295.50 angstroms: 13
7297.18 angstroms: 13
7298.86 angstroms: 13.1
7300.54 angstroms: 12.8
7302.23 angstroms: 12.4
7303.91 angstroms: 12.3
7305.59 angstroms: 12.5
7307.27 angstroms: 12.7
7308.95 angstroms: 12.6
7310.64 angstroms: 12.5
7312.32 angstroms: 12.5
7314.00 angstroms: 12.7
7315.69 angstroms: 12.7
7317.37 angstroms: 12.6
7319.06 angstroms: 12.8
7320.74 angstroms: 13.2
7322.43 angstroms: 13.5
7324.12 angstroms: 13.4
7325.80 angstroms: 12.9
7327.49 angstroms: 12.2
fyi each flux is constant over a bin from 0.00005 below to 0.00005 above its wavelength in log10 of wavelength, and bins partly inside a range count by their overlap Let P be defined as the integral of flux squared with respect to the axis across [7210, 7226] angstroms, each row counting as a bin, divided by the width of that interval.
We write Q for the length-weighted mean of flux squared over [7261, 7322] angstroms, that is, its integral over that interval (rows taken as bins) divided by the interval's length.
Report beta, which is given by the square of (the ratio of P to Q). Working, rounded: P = 155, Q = 162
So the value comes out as 0.93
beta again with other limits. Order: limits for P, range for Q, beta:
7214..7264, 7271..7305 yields 0.89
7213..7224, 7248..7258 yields 1.08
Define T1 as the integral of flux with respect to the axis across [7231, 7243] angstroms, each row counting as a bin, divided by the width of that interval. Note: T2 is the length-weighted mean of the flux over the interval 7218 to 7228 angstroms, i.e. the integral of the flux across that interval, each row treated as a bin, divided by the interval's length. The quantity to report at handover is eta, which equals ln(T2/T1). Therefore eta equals 0.02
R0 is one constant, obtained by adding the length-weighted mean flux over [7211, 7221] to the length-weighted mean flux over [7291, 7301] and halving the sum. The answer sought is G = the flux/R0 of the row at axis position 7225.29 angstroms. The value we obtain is 1.01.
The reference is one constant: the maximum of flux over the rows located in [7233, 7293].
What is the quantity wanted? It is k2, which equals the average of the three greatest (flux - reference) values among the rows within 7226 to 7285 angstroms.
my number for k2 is -0.20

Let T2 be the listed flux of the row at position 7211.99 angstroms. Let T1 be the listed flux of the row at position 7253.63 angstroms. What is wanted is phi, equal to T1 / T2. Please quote 0.98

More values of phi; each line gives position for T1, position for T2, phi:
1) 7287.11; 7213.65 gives 1.07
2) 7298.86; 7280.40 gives 0.99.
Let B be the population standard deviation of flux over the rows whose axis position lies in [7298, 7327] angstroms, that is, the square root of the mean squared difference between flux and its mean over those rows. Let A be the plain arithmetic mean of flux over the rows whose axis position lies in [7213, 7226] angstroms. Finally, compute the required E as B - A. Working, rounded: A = 12.5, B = 0.33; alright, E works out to -12.19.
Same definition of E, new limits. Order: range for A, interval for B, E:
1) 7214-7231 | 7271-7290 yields -12.19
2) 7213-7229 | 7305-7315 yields -12.45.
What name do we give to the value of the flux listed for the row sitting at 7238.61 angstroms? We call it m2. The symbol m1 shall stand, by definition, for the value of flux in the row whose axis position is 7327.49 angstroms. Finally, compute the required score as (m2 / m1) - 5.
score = -3.98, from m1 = 12.2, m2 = 12.4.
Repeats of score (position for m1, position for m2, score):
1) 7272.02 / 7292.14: -3.94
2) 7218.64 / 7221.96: -3.97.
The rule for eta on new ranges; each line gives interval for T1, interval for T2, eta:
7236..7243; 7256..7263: -0.01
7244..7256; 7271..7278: 0.01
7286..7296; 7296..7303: -0.02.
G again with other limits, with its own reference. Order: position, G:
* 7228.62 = 1.00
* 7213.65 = 0.96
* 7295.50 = 1.03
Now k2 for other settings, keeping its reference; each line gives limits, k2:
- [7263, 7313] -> -0.07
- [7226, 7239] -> -0.80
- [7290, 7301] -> -0.20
